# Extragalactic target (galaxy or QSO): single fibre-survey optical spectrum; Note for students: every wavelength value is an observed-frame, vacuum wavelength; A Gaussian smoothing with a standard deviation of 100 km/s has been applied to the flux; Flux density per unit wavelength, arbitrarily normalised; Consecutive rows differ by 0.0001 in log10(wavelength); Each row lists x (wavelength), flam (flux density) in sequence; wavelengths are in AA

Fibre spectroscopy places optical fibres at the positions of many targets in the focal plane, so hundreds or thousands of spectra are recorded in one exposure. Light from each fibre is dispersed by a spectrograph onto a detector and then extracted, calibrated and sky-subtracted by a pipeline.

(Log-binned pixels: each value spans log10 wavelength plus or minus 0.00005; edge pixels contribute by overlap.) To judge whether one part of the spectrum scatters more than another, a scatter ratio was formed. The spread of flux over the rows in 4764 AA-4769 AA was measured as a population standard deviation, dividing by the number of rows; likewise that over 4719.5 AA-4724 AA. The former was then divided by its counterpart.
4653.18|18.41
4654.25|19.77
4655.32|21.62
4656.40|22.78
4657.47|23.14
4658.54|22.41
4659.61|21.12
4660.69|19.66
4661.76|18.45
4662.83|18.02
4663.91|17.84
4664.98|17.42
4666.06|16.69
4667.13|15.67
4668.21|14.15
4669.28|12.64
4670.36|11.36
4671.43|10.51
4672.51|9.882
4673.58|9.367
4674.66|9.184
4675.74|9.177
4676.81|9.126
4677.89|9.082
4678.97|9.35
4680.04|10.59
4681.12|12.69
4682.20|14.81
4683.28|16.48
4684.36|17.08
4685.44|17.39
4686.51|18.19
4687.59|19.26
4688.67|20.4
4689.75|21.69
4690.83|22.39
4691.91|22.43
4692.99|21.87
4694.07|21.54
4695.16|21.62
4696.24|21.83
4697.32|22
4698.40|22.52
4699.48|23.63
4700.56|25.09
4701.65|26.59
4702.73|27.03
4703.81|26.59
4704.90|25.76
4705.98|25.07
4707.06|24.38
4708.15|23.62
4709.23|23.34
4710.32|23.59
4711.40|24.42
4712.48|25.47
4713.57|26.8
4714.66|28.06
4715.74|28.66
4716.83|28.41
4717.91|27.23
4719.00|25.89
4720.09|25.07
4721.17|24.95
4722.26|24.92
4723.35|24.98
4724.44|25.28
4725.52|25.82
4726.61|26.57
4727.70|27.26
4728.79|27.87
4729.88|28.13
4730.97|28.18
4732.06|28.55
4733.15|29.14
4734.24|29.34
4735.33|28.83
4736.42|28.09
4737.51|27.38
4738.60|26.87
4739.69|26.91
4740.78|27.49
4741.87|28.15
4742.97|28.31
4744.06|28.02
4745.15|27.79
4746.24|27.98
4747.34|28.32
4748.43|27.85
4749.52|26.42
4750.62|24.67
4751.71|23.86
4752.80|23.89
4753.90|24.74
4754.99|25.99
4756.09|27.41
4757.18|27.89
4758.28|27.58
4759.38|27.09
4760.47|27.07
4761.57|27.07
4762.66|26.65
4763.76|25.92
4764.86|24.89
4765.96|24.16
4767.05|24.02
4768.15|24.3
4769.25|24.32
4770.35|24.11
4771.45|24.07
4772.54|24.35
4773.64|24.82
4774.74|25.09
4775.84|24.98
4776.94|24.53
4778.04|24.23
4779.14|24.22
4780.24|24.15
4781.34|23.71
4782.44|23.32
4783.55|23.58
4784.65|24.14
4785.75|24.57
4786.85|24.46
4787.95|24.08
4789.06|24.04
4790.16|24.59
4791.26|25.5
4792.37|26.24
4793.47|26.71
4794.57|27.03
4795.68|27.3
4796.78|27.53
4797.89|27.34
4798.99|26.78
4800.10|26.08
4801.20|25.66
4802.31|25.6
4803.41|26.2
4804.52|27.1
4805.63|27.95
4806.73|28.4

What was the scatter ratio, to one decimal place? 5.9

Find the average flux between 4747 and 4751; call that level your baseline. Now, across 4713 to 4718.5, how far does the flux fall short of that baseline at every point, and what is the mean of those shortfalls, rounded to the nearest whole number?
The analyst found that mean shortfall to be -1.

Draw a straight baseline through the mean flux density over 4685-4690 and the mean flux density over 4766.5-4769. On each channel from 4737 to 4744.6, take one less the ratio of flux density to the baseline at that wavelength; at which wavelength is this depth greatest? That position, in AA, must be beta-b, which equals 4739.69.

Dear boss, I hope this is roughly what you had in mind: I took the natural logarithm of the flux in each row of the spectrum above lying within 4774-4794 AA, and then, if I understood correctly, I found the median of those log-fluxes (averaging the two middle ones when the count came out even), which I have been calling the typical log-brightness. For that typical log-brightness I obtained 3.19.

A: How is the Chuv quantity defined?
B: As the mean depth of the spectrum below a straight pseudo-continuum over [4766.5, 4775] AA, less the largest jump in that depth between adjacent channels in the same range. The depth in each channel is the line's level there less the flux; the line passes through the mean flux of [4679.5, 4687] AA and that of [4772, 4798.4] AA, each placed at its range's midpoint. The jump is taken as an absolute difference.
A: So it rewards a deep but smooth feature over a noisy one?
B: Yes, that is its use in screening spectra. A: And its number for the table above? -1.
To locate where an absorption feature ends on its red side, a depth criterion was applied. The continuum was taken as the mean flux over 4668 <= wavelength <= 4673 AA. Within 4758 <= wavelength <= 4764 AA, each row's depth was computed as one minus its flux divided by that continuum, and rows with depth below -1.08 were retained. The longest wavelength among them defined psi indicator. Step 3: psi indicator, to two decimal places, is 4763.76 AA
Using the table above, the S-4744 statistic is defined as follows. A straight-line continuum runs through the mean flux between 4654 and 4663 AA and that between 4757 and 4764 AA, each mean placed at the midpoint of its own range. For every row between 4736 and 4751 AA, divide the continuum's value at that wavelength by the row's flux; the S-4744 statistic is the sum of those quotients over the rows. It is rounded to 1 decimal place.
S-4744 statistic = 13.3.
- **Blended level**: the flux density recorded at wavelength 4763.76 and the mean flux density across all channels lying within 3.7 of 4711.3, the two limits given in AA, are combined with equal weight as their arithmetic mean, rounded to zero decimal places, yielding 25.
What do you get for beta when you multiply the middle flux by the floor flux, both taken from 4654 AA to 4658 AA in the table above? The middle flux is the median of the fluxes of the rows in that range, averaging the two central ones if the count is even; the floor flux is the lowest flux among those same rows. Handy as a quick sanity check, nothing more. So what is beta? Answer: 439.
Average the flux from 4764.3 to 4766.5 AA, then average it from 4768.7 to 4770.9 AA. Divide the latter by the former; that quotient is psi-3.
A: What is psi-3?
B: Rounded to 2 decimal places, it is 0.99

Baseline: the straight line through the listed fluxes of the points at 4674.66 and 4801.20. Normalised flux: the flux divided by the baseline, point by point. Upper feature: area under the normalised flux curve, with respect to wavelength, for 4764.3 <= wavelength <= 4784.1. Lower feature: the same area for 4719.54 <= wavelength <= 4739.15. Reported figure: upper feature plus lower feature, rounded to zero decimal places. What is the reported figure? 54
